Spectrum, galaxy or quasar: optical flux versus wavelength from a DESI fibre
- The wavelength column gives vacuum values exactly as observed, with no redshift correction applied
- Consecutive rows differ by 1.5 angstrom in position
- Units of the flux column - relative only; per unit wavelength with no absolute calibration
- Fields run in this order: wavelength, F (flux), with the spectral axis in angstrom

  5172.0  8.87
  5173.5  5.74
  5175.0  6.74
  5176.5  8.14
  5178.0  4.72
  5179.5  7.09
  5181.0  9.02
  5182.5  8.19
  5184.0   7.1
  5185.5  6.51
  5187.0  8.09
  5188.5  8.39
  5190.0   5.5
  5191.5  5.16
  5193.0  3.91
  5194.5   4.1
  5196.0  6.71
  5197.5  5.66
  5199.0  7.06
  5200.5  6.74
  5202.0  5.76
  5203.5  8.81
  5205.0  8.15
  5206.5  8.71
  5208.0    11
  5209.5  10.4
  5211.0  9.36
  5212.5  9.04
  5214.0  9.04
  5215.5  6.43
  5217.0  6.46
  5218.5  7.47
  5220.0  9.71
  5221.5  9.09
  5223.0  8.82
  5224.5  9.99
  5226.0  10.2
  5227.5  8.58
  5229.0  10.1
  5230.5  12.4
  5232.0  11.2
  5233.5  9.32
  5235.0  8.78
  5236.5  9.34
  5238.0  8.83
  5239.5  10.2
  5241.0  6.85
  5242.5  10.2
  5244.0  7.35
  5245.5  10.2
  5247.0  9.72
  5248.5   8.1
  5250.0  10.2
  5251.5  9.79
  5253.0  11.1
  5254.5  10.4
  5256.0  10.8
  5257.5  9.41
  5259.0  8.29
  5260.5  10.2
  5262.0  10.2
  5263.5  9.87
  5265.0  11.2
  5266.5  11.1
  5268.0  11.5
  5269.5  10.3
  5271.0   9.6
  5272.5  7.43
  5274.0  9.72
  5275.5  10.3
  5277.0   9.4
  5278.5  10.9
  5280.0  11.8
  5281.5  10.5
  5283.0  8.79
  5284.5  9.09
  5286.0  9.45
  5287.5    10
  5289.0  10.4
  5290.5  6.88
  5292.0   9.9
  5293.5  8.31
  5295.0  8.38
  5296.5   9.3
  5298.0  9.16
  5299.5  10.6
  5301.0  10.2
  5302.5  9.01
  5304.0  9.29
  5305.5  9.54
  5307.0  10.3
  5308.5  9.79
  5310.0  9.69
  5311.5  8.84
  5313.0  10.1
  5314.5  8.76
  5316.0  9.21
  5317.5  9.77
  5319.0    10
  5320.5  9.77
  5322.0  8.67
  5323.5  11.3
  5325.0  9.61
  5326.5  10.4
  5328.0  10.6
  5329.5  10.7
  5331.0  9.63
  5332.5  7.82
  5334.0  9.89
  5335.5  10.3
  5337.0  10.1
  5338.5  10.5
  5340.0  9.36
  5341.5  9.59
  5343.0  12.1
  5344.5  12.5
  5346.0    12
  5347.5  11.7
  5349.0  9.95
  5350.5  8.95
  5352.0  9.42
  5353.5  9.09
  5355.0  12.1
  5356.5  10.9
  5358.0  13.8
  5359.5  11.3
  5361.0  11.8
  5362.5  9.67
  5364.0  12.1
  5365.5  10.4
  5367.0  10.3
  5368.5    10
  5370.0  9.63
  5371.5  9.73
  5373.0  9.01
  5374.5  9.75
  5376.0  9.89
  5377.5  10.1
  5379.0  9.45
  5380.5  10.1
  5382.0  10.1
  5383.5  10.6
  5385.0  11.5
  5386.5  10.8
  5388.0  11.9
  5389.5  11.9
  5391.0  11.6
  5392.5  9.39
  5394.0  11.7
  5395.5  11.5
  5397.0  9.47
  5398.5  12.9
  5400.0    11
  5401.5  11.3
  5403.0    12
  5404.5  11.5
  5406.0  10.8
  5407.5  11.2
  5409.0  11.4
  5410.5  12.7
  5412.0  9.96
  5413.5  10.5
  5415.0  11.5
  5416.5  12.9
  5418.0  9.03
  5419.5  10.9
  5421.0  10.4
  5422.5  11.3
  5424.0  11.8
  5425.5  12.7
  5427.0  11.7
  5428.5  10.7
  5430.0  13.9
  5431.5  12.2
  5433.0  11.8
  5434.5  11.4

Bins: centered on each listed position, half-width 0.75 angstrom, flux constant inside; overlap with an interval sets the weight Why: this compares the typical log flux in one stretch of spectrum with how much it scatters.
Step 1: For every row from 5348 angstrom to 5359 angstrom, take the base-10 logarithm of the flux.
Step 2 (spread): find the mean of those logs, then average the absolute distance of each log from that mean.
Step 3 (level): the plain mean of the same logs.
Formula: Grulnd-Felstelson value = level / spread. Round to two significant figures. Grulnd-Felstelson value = 18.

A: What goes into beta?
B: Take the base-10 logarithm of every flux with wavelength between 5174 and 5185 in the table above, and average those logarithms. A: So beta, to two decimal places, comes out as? 0.85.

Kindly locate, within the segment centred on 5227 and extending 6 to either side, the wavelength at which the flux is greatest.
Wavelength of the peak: 5230.5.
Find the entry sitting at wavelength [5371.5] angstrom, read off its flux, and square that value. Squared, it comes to 95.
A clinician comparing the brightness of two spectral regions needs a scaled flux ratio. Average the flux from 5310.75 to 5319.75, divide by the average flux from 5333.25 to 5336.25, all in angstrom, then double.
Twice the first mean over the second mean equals 1.9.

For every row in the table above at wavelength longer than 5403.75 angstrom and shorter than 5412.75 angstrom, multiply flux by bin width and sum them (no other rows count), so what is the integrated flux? 101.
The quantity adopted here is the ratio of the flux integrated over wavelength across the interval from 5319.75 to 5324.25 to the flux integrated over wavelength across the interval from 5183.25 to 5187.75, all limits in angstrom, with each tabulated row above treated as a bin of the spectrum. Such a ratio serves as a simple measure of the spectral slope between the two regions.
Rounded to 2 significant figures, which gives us 1.4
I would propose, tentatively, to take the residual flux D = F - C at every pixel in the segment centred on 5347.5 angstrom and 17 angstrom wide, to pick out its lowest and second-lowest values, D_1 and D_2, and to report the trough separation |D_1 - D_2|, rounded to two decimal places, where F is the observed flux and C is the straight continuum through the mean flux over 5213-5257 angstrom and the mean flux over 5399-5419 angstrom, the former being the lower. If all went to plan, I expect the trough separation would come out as 0.11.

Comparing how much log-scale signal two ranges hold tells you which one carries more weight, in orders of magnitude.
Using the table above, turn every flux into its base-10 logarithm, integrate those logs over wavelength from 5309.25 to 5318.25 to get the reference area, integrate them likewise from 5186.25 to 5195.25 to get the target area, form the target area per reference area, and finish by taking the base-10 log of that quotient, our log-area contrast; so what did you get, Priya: -0.11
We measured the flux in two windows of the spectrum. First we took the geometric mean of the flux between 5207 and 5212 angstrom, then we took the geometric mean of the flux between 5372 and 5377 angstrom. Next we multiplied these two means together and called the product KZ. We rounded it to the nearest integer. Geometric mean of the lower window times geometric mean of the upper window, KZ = 98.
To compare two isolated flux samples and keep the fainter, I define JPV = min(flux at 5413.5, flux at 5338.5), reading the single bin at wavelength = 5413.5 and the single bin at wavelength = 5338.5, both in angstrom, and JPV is 10.5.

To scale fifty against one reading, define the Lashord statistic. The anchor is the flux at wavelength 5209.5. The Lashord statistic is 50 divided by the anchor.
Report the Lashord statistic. 4.81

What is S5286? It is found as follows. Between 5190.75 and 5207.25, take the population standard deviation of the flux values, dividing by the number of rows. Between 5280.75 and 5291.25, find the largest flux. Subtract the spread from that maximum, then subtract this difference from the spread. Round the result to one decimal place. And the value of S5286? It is -7.3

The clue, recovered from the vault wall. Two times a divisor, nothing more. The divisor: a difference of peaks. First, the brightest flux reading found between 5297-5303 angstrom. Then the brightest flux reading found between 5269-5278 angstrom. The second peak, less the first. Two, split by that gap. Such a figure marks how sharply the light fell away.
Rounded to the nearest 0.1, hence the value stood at -6.7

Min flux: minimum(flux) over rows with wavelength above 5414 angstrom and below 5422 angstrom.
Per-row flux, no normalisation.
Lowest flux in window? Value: 9.03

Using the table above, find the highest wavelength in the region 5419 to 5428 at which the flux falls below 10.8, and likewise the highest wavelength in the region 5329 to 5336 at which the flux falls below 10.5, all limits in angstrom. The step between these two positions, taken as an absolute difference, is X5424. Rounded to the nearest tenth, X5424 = 85.5 angstrom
